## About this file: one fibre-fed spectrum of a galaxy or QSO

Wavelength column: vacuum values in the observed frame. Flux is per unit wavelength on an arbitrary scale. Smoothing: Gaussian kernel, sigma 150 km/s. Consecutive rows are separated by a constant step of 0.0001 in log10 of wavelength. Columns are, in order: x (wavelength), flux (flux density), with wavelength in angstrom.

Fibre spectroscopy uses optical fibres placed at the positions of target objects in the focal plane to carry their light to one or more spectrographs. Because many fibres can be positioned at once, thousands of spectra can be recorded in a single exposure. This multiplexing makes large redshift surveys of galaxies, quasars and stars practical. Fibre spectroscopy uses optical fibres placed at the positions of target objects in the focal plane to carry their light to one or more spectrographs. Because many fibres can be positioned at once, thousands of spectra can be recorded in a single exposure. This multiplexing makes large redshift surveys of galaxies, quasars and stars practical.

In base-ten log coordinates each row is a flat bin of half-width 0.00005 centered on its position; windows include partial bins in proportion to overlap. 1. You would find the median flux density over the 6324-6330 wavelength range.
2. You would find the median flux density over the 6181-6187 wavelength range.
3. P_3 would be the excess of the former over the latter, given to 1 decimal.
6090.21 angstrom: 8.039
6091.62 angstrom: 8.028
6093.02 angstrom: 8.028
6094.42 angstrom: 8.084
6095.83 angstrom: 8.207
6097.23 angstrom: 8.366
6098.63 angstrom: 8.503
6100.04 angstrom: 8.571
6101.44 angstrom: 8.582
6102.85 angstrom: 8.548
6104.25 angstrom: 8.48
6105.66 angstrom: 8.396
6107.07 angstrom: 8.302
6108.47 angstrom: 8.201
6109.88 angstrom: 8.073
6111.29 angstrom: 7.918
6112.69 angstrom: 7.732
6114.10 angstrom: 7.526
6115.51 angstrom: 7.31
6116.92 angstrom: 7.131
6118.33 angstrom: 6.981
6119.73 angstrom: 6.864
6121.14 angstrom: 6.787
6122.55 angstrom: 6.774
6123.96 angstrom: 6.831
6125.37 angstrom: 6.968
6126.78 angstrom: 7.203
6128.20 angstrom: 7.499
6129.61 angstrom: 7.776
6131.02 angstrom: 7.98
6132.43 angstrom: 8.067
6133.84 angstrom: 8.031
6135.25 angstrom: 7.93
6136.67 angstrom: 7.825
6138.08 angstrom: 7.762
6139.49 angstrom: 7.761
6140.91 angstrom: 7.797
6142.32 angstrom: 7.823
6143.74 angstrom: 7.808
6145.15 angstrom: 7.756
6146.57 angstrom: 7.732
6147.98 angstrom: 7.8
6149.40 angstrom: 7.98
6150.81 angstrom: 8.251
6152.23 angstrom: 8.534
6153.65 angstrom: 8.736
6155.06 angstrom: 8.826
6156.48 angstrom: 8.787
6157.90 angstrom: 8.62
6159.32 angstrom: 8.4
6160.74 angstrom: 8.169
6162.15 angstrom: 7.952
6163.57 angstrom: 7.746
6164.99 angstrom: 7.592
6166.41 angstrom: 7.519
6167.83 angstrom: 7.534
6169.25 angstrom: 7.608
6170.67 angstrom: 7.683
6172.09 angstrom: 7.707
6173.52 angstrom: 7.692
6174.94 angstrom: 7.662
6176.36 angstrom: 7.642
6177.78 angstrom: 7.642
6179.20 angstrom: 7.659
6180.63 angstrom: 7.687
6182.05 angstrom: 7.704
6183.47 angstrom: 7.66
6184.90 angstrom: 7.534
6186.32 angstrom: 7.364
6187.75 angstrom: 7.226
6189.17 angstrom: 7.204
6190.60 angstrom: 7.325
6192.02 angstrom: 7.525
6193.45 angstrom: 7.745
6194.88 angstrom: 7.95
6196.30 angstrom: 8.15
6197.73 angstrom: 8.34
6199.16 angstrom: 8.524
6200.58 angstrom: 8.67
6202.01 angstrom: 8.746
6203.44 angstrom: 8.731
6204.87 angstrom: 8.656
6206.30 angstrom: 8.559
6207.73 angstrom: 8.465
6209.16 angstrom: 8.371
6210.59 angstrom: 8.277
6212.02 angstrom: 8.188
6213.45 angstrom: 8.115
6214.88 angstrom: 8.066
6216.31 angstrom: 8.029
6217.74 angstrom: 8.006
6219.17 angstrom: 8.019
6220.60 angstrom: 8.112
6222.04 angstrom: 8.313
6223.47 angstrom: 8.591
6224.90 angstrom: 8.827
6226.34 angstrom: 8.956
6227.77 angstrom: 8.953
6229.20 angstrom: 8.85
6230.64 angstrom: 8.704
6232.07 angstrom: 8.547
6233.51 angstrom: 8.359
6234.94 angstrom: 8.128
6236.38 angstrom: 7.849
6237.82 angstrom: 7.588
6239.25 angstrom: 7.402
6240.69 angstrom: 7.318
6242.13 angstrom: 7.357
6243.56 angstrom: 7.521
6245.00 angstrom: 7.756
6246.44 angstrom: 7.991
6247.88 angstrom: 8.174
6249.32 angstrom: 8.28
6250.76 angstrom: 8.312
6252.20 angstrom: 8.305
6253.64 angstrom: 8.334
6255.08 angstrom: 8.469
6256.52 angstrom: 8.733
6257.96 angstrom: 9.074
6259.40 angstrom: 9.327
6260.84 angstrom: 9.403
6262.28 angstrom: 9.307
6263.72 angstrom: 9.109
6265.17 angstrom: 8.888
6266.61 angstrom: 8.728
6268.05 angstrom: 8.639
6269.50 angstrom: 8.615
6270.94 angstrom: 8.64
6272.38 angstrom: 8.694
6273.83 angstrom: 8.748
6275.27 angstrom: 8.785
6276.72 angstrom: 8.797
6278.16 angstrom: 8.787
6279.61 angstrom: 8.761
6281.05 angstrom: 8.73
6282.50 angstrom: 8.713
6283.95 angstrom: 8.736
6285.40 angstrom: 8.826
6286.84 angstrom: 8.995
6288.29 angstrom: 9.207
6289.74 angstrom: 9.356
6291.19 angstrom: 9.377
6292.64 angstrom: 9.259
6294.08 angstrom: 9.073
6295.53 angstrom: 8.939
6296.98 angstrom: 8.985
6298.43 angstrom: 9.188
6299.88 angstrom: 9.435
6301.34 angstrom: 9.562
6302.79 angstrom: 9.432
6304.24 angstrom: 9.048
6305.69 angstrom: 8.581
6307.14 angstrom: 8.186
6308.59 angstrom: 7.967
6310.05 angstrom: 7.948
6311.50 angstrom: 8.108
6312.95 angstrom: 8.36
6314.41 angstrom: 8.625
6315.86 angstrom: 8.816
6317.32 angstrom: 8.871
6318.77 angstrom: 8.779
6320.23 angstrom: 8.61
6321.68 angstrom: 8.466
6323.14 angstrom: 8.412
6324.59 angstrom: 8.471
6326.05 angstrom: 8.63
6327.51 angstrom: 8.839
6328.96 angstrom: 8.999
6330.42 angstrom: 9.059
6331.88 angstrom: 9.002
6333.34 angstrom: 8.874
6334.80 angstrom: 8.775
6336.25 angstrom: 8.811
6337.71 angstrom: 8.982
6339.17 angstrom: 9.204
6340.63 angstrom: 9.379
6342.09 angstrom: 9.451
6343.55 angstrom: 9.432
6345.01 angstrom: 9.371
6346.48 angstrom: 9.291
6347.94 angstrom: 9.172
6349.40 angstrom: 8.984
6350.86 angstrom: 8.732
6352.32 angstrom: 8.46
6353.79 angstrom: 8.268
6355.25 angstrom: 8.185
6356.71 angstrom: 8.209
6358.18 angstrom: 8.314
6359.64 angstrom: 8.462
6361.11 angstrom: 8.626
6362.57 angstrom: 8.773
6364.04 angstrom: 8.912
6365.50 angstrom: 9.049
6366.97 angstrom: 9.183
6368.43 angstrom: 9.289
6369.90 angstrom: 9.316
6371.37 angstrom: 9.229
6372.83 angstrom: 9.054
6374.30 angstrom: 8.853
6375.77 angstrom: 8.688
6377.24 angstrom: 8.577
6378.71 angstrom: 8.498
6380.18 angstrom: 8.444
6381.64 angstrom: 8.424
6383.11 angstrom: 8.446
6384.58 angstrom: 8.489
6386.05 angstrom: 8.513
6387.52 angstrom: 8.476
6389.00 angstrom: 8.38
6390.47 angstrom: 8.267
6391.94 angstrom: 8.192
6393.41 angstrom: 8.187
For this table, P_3 1.1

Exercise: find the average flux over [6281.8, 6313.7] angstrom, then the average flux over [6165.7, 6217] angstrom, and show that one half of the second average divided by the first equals 0.446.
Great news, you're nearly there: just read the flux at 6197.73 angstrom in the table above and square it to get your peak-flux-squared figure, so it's 70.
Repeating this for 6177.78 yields 58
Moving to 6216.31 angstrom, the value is 64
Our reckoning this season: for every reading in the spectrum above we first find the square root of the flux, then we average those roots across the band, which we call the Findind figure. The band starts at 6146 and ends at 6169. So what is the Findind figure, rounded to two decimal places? 2.85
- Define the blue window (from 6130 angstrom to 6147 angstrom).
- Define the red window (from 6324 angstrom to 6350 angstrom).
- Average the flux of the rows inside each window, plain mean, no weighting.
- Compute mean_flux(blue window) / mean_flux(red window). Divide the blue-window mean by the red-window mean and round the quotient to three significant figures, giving 0.869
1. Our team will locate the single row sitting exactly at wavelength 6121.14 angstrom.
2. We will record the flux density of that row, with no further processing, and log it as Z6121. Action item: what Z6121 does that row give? 6.787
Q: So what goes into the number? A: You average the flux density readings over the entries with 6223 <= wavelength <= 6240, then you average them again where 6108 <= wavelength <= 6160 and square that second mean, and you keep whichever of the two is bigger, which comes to 60.5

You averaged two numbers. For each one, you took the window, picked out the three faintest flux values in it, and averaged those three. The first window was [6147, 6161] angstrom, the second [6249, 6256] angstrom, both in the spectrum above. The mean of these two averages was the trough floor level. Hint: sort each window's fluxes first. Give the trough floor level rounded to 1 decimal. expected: 8.1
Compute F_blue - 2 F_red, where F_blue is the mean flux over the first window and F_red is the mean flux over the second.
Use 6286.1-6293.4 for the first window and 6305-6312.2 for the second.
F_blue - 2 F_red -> -7.1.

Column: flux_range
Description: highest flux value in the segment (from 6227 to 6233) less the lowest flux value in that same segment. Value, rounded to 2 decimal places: 0.41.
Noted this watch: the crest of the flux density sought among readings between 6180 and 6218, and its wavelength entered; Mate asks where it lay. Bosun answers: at 6202.01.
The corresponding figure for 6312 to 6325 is 6317.32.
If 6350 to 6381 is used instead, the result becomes 6369.90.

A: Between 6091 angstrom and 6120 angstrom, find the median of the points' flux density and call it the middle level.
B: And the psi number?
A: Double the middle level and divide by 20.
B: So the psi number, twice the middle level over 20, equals 0.81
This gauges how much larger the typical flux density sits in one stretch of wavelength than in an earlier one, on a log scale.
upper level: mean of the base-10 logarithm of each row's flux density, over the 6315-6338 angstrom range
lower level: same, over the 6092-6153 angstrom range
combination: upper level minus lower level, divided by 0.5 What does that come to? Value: 0.101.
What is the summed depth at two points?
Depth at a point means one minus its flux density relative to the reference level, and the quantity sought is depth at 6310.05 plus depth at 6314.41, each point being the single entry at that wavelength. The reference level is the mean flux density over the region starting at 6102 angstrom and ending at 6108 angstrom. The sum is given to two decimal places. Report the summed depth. 0.03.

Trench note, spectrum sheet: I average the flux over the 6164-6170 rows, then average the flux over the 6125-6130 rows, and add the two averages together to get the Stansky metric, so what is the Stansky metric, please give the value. 14.9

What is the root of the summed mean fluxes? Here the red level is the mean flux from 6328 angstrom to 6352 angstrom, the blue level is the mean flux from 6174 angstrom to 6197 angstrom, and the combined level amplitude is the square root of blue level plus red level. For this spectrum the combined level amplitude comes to 4.09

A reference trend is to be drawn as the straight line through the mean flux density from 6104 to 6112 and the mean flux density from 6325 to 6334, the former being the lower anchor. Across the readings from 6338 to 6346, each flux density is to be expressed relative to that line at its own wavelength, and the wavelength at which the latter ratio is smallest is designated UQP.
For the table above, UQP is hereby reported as 6339.17 angstrom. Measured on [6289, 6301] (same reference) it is 6295.53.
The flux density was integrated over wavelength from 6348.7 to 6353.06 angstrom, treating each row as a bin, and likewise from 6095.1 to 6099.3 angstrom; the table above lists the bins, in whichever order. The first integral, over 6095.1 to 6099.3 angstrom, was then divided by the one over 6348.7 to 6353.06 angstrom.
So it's 0.92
